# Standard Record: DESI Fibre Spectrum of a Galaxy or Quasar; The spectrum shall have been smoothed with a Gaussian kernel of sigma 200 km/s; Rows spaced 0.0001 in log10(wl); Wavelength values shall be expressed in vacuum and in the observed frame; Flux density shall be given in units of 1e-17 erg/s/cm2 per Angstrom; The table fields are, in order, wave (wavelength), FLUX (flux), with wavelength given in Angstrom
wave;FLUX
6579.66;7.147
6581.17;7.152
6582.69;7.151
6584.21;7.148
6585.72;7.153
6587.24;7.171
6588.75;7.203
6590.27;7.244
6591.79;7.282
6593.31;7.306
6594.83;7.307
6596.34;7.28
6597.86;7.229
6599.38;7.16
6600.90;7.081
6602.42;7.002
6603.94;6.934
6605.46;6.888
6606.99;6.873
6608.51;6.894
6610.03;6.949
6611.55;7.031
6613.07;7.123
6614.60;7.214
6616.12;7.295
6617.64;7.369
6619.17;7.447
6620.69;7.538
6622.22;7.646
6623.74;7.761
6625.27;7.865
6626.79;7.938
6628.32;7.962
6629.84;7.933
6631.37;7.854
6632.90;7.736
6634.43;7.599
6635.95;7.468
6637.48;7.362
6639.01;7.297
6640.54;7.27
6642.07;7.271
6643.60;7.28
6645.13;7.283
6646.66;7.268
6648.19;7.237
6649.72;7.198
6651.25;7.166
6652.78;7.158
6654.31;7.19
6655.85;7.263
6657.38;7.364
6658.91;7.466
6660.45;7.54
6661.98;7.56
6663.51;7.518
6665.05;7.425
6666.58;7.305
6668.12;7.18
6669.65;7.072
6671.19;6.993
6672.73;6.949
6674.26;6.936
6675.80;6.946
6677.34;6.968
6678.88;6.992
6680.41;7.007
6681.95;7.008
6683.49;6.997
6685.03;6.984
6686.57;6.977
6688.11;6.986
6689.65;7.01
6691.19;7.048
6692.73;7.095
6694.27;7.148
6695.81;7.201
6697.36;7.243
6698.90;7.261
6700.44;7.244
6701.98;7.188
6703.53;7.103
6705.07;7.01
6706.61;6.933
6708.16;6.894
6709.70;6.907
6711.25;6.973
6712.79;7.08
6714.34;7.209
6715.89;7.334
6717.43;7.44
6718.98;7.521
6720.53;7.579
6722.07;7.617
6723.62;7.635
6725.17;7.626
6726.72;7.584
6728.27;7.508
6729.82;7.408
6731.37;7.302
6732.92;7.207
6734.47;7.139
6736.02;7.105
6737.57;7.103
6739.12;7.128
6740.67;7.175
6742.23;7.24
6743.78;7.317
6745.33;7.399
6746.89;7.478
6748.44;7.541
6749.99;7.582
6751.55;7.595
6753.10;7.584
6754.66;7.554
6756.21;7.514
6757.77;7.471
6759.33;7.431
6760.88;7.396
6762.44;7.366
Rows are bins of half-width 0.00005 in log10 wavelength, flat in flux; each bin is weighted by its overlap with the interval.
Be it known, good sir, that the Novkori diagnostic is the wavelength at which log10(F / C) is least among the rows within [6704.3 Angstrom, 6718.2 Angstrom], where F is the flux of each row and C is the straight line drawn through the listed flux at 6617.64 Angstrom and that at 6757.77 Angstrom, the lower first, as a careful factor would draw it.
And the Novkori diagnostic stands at 6708.16 Angstrom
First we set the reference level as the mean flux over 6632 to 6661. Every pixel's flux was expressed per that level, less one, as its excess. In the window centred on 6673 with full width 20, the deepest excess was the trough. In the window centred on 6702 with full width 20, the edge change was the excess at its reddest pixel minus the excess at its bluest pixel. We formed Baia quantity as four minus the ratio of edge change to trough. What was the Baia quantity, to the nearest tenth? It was 3.7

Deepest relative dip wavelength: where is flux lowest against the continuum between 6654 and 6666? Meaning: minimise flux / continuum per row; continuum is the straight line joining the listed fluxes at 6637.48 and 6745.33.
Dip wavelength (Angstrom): 6654.31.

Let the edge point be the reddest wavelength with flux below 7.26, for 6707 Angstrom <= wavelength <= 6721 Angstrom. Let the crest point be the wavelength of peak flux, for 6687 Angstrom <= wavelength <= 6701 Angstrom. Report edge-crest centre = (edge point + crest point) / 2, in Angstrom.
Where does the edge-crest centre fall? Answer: 6706.6 Angstrom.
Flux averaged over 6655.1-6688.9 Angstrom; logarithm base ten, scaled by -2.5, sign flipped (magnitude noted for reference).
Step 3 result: 2.14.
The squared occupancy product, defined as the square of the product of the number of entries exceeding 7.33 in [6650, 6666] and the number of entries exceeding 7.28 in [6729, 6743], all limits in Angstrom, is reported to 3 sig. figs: 144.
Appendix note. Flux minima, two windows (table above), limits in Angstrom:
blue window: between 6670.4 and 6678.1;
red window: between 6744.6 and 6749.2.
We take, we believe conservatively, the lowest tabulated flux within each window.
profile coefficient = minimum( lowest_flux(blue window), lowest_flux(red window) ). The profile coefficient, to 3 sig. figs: 6.94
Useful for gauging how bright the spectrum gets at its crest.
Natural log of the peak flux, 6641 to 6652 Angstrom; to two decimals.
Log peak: 1.99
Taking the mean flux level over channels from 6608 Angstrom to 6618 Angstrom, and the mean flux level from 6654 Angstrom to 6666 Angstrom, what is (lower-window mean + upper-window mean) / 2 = 7.27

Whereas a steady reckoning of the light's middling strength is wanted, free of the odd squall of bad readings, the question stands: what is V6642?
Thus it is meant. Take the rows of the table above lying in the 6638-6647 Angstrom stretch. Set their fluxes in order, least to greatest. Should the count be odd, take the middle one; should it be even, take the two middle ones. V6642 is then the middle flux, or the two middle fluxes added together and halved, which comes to 7.28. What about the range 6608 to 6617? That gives 7.08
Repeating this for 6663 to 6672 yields 7.24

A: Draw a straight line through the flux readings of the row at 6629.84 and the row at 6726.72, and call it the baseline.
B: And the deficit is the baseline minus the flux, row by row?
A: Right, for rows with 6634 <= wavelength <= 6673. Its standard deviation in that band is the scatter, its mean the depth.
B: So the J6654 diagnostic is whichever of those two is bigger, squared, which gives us 0.30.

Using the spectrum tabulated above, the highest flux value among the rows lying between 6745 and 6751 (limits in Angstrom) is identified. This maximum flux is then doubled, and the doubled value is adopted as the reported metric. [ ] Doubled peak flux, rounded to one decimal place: 15.2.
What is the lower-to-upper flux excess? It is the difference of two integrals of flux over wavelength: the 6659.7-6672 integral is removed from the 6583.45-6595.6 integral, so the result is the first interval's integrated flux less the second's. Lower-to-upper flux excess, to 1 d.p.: -2.2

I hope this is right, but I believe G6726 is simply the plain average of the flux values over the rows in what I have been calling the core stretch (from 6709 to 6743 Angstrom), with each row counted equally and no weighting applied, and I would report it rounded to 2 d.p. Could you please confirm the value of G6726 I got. 7.31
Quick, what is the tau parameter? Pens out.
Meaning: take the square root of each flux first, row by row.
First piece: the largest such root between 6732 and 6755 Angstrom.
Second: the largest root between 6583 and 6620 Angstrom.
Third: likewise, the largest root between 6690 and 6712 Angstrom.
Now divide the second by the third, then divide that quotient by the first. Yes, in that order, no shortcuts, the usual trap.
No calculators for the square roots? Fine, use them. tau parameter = 0.367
